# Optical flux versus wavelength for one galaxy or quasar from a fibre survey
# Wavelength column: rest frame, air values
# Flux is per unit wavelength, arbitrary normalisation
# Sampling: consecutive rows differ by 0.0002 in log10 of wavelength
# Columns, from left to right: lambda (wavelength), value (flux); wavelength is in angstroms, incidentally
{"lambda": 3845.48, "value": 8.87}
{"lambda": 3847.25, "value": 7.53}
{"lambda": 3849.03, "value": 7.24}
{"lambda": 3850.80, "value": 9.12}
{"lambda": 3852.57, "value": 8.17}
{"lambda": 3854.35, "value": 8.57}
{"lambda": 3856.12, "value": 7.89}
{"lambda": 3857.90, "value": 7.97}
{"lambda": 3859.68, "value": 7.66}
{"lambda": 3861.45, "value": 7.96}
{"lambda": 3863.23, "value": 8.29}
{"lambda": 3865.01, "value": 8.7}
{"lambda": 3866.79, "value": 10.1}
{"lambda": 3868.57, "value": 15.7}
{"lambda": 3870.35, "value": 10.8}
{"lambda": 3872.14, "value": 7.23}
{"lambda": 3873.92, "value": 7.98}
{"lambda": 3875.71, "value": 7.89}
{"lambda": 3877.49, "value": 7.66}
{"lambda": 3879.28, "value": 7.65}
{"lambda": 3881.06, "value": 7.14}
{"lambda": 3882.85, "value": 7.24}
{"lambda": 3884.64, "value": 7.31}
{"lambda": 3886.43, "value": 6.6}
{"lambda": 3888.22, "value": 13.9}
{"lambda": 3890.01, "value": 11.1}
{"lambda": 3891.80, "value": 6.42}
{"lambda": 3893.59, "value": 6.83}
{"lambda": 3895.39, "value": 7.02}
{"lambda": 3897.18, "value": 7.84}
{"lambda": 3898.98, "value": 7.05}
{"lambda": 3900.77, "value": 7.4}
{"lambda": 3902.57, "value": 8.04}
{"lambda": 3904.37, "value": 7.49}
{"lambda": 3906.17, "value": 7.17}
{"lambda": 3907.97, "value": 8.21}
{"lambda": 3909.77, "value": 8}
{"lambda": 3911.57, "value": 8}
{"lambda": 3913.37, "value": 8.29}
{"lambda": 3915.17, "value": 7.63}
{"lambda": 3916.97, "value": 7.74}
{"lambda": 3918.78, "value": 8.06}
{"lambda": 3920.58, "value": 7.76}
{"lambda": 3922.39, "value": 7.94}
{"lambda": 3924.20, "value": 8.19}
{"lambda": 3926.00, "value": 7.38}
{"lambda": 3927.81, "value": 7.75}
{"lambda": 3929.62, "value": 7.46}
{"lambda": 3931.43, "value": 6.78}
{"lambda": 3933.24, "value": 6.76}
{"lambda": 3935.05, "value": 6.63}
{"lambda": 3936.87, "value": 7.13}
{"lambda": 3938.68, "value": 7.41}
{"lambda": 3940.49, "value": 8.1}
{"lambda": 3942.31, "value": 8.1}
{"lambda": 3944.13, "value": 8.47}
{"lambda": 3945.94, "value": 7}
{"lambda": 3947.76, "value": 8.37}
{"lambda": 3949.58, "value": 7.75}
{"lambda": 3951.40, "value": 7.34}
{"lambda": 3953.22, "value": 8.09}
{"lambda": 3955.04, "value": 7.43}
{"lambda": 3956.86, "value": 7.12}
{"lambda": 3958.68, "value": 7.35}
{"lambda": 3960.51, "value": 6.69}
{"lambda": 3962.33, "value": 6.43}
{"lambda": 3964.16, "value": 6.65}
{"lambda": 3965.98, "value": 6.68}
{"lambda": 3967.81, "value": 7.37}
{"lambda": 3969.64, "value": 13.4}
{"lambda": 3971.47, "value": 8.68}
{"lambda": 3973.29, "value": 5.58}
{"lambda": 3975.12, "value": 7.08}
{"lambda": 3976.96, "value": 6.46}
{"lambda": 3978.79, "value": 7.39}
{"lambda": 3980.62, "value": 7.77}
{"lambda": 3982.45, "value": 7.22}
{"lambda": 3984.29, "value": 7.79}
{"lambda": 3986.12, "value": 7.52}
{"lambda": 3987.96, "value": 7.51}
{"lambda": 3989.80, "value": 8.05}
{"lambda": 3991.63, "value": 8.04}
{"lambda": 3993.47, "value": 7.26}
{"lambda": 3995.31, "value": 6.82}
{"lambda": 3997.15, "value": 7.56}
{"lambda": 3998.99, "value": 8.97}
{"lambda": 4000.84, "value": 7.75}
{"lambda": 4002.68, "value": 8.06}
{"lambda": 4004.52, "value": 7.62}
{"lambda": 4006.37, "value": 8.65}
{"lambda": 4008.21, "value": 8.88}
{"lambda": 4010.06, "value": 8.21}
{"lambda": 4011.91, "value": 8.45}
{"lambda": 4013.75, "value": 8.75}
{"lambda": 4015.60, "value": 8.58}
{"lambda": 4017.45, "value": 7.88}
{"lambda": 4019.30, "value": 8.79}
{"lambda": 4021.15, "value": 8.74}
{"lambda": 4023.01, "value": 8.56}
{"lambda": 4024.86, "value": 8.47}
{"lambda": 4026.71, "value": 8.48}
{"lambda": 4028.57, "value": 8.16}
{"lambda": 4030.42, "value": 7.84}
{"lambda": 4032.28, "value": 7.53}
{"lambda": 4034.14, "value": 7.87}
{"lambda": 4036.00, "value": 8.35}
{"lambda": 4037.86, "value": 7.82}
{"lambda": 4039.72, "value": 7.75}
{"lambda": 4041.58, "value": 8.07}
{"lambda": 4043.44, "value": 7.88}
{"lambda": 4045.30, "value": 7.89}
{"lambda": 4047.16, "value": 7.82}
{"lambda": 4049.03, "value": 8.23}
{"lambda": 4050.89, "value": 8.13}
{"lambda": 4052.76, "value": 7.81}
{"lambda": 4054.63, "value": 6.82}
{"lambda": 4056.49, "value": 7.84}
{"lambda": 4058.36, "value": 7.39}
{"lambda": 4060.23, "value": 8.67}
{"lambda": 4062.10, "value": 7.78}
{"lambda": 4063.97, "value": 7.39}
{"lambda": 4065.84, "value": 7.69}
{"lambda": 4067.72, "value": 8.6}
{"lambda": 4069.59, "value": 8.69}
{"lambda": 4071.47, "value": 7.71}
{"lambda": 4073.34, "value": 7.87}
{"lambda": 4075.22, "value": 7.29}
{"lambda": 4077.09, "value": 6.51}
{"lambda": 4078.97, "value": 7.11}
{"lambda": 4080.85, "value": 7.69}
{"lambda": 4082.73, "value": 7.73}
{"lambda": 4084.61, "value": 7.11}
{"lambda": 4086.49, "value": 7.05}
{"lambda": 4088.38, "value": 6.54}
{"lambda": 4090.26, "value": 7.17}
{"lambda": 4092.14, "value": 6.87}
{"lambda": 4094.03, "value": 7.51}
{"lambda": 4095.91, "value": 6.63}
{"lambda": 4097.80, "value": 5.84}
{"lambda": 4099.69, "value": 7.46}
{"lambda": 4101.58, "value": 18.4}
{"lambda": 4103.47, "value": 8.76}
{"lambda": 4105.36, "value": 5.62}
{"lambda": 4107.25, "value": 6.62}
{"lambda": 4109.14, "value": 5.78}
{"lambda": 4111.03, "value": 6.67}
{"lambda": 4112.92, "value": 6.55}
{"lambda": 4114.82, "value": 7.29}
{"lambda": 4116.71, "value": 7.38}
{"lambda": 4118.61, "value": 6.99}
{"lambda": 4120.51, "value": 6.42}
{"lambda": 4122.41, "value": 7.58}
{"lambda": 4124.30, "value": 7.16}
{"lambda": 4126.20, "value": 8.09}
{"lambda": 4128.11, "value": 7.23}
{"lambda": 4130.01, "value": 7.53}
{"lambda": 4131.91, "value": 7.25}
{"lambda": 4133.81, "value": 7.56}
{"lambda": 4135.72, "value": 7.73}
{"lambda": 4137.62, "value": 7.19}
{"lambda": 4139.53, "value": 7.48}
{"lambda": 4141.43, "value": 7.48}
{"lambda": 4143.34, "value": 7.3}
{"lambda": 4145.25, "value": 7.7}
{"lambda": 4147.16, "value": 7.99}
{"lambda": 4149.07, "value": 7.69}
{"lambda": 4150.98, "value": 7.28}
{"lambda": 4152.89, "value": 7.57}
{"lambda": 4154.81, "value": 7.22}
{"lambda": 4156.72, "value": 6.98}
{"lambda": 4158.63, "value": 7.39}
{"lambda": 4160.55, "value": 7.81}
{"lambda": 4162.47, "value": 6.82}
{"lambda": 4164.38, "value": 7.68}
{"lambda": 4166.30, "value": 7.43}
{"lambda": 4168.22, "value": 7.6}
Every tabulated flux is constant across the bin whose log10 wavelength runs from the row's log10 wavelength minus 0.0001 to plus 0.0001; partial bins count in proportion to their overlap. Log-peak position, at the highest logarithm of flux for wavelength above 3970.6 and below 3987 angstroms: 3971.47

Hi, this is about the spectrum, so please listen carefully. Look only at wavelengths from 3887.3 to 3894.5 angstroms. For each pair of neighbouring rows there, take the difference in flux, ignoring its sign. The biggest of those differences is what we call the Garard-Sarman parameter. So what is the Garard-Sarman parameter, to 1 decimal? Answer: 4.7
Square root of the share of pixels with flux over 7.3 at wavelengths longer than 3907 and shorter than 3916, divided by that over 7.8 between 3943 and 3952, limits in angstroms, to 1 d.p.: 1.6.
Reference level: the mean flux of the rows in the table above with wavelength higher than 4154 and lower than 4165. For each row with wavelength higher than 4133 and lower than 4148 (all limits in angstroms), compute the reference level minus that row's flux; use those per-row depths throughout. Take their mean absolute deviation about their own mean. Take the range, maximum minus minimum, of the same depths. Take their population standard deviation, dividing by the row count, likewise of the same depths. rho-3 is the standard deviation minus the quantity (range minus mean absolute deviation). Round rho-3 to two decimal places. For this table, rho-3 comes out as -0.37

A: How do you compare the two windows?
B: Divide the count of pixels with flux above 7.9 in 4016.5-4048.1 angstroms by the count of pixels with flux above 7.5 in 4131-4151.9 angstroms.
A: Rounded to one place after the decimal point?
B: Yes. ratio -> 1.6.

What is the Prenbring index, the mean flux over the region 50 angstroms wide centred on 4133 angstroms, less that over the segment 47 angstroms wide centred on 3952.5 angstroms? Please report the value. -0.26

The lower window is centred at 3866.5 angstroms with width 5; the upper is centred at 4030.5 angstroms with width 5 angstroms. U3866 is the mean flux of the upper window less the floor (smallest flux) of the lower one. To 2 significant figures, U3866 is -0.86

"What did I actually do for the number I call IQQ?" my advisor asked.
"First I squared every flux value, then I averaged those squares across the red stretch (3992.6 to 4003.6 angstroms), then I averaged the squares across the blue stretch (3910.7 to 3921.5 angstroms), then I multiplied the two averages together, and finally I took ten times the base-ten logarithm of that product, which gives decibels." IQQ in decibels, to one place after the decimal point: 35.8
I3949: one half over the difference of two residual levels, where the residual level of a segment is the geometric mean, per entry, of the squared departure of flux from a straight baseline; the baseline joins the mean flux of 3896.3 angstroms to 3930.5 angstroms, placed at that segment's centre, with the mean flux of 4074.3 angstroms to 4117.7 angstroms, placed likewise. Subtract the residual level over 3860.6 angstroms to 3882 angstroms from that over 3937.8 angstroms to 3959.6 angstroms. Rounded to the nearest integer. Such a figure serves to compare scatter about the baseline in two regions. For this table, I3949 -4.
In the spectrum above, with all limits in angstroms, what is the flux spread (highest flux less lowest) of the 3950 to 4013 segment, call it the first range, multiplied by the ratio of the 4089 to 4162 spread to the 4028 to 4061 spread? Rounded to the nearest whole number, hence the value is 54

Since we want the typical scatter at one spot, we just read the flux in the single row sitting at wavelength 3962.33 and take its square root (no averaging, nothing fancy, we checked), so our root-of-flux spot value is 2.54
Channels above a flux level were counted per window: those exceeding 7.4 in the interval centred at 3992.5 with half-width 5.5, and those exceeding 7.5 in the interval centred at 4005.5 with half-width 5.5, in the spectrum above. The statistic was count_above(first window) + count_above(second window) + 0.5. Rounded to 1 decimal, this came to 10.5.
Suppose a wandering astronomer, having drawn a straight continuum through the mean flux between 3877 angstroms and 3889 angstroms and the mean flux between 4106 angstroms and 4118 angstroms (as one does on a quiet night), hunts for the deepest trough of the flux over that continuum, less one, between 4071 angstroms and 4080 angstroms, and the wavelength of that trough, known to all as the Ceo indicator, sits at 4077.09 angstroms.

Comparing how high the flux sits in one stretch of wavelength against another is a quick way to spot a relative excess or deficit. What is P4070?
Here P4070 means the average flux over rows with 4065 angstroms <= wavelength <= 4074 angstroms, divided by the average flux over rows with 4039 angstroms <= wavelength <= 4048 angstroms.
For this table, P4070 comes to 1.03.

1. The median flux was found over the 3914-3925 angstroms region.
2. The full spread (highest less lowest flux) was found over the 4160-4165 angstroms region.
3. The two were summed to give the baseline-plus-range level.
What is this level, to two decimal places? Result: 8.84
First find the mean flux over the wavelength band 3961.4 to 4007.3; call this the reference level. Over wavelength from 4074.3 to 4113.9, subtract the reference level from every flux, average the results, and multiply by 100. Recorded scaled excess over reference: -22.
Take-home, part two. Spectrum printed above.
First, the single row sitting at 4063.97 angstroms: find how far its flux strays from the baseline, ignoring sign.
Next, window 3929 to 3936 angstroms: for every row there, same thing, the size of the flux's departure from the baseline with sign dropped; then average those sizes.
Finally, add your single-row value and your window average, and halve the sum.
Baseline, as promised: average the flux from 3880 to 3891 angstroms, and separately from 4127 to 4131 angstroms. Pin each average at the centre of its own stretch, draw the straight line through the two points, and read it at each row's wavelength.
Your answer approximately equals 1.0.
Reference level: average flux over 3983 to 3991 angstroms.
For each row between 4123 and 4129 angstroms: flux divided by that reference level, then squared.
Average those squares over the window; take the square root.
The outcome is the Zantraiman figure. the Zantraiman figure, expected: 0.97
